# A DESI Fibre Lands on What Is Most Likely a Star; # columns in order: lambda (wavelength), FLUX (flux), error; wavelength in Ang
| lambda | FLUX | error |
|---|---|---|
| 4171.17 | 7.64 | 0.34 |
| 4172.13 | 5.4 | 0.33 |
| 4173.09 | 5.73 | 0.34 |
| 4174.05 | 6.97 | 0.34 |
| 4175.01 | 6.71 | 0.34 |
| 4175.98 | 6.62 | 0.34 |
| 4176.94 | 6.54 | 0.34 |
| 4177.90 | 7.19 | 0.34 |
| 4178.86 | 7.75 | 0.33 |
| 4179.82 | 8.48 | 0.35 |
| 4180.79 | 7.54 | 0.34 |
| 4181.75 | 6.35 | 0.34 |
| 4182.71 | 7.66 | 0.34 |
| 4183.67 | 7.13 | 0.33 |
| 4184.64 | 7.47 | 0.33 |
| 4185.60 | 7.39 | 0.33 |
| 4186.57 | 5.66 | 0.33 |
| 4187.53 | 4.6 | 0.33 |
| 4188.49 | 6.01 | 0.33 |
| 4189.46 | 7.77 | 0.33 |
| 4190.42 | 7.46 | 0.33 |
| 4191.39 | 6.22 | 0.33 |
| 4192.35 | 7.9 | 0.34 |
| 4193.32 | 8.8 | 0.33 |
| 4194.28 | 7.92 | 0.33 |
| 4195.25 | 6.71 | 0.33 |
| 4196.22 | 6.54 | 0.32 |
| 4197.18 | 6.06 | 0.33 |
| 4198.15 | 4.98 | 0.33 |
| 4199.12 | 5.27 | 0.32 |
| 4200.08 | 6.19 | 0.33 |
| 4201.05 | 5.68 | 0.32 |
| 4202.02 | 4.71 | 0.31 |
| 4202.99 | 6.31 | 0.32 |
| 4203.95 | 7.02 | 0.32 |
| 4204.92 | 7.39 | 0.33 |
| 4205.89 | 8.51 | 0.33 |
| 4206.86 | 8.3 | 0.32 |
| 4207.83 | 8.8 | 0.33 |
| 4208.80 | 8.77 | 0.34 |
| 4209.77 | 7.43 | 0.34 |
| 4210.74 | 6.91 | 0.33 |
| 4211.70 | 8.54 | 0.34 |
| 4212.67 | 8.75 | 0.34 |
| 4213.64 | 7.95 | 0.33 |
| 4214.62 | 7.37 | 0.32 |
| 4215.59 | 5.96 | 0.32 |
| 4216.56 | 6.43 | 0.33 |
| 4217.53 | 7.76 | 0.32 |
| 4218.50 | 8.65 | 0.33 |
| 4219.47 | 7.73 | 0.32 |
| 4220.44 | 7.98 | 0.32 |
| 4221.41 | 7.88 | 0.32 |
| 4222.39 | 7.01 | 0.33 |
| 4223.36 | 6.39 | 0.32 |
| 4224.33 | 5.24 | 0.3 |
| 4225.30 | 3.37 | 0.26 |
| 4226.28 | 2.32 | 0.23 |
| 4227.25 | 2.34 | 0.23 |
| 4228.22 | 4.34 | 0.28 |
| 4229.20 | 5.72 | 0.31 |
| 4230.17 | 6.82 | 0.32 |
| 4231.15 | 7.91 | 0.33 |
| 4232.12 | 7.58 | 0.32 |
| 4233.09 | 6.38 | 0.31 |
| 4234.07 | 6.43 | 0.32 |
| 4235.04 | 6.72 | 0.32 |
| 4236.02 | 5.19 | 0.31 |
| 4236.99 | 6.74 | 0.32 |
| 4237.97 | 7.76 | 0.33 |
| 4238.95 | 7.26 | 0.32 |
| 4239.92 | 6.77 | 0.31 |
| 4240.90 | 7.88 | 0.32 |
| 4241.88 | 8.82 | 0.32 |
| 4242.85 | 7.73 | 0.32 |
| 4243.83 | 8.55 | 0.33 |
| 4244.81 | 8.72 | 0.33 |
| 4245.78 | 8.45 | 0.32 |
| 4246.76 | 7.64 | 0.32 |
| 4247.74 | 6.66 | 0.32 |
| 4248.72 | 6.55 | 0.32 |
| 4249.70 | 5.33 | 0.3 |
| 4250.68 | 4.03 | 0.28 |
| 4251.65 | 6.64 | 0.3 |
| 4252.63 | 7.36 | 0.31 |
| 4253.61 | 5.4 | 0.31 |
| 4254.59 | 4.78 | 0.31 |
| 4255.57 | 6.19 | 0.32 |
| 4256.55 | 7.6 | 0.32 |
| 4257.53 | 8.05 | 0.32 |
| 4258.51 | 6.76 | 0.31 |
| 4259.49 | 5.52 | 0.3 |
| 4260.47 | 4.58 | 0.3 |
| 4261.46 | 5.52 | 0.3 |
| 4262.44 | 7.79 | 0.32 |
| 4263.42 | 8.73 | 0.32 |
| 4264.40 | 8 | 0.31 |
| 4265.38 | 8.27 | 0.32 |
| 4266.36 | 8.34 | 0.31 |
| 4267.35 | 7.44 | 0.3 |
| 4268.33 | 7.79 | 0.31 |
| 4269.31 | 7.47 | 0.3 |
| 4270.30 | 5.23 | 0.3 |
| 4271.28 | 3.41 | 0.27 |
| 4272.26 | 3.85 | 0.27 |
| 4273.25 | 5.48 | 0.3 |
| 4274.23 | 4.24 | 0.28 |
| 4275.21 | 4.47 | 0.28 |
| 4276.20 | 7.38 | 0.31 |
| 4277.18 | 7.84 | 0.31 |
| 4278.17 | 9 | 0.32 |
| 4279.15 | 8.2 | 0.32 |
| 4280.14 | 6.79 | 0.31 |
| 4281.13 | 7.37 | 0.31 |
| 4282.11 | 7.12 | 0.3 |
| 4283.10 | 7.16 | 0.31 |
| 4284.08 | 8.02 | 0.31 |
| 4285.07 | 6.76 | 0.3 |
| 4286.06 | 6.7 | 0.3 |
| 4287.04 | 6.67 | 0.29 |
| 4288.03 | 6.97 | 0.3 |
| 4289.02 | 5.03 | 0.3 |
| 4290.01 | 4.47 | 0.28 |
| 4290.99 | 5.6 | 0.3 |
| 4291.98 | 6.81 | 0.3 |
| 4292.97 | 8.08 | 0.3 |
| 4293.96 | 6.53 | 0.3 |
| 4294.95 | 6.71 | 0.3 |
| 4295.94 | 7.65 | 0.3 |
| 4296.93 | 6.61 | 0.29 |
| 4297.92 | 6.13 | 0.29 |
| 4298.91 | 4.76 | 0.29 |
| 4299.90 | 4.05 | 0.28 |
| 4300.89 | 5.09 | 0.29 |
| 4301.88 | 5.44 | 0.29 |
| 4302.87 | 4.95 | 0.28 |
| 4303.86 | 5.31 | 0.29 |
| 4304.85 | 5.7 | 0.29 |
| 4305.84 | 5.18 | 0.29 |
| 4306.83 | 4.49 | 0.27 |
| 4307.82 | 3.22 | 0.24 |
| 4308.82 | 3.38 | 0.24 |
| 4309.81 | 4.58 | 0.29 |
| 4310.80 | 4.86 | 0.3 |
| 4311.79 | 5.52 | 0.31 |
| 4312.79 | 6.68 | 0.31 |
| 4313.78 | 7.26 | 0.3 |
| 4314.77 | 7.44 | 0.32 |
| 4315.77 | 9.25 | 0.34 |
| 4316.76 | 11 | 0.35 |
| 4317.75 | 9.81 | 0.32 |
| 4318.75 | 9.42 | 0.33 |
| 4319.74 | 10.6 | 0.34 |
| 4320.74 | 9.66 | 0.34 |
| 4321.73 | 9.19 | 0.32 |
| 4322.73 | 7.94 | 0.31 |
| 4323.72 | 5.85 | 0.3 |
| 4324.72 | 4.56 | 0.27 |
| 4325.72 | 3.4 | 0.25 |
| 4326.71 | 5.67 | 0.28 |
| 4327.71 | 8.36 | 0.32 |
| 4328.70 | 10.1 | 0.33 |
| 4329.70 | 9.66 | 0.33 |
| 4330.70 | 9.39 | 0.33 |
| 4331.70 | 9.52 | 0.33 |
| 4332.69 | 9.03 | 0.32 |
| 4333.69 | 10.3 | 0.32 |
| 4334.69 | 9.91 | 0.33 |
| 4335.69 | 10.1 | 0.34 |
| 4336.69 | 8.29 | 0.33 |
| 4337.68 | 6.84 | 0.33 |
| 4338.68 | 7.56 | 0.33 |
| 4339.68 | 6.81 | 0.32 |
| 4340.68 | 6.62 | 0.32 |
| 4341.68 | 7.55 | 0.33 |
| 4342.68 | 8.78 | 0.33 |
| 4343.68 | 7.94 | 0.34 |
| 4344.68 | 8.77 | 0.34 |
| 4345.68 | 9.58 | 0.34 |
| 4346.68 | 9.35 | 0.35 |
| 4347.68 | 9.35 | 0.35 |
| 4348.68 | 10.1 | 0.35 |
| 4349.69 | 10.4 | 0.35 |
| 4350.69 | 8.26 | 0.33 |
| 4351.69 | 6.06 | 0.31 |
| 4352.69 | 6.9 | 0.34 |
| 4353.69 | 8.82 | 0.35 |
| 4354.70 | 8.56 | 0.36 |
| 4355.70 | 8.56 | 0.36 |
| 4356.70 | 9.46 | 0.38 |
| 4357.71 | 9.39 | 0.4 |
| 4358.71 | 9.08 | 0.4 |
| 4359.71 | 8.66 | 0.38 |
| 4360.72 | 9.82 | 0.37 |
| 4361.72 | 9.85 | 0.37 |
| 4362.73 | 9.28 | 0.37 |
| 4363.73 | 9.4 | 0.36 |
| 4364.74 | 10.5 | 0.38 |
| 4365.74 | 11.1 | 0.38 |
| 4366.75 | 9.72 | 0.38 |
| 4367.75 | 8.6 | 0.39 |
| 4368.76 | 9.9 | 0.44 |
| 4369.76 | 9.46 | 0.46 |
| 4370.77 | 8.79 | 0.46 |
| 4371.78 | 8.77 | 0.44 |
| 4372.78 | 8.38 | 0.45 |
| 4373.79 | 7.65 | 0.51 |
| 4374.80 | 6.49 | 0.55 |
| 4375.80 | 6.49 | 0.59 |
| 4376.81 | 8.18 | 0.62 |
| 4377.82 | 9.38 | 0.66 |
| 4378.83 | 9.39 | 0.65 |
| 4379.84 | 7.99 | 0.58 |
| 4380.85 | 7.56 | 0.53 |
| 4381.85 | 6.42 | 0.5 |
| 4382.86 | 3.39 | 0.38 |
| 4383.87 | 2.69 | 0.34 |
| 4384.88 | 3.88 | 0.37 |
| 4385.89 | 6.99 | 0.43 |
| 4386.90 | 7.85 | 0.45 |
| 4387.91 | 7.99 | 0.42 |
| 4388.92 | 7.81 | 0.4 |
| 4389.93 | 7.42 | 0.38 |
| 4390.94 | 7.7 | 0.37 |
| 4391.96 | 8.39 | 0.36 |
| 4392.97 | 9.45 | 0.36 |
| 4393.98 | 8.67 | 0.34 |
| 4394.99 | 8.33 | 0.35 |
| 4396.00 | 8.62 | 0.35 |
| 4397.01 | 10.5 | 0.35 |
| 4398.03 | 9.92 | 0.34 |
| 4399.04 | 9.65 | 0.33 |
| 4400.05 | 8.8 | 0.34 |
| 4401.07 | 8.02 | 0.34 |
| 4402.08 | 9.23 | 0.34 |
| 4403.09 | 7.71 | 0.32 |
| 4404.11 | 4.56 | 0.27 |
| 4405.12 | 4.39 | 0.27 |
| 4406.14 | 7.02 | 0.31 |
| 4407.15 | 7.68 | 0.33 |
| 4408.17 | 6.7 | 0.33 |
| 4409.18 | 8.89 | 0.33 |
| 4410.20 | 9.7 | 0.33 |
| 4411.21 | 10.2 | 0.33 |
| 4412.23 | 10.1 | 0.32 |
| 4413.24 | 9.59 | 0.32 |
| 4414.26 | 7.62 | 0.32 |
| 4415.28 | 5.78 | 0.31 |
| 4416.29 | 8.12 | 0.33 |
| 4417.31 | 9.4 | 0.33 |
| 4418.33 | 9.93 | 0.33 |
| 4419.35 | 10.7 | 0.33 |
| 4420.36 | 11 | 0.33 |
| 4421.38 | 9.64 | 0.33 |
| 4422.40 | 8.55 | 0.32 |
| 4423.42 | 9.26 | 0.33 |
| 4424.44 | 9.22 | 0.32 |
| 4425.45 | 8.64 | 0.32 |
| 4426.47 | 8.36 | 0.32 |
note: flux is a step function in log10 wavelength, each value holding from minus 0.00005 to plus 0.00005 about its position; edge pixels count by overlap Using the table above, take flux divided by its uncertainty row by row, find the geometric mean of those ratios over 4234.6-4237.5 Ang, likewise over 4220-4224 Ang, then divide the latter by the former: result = 1.16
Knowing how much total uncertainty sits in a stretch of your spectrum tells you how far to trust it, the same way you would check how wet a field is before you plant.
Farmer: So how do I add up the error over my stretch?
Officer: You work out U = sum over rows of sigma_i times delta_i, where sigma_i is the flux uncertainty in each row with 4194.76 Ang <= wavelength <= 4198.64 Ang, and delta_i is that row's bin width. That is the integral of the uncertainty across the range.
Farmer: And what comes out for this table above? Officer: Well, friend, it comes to 1.27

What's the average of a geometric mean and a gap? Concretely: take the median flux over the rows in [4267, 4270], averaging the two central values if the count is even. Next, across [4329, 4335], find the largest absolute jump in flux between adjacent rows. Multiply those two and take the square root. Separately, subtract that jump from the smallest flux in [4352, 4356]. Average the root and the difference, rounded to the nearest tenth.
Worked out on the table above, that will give 4.4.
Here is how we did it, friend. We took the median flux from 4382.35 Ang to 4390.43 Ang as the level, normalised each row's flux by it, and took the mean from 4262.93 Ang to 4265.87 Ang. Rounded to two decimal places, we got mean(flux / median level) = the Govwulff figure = 1.16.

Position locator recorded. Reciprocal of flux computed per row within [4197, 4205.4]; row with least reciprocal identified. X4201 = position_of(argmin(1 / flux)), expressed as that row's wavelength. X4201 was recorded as 4204.92 Ang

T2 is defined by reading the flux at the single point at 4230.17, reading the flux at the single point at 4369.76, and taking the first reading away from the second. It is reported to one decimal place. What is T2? 2.6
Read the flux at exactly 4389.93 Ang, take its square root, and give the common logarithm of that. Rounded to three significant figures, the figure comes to 0.435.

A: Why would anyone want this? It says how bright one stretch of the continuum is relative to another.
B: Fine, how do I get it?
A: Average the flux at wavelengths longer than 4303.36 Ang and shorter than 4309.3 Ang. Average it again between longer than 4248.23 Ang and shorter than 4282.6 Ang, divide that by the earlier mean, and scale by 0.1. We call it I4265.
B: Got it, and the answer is 0.144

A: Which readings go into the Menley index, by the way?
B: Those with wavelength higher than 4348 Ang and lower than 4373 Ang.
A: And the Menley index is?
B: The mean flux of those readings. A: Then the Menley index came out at 9.1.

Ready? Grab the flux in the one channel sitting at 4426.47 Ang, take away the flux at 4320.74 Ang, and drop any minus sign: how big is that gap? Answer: 1.3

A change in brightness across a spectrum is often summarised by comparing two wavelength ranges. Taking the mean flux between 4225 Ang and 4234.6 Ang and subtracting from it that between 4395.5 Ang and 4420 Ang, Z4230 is -3.1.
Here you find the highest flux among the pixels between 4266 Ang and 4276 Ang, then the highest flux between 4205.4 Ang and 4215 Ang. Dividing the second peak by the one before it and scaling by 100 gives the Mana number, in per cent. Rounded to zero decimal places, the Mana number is 106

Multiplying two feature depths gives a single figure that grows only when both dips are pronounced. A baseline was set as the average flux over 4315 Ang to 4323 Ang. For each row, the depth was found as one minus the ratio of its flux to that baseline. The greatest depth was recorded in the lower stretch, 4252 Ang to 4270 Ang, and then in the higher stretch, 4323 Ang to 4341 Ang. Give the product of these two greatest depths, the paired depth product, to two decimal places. 0.34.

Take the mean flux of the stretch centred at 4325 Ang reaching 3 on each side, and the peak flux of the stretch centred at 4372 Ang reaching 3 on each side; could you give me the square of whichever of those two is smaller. 36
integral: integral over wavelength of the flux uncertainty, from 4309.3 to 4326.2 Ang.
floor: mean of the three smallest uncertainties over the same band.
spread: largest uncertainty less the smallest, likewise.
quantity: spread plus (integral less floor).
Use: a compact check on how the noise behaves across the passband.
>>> 5.10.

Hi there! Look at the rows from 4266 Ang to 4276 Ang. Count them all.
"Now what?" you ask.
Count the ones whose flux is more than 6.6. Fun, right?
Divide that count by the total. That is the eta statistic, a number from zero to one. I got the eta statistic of 0.40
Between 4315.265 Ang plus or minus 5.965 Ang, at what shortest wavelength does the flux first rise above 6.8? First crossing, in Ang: 4313.78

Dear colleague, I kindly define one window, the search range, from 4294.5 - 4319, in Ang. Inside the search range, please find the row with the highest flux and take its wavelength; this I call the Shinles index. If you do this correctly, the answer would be 4316.76 Ang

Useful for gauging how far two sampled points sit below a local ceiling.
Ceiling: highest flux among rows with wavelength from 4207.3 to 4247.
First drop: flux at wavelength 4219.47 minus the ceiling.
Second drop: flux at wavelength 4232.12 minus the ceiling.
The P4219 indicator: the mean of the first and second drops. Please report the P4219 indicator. -1.2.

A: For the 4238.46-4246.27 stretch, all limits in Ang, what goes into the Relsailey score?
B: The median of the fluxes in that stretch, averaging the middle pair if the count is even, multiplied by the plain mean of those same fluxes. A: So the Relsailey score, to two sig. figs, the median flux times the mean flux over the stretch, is 66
